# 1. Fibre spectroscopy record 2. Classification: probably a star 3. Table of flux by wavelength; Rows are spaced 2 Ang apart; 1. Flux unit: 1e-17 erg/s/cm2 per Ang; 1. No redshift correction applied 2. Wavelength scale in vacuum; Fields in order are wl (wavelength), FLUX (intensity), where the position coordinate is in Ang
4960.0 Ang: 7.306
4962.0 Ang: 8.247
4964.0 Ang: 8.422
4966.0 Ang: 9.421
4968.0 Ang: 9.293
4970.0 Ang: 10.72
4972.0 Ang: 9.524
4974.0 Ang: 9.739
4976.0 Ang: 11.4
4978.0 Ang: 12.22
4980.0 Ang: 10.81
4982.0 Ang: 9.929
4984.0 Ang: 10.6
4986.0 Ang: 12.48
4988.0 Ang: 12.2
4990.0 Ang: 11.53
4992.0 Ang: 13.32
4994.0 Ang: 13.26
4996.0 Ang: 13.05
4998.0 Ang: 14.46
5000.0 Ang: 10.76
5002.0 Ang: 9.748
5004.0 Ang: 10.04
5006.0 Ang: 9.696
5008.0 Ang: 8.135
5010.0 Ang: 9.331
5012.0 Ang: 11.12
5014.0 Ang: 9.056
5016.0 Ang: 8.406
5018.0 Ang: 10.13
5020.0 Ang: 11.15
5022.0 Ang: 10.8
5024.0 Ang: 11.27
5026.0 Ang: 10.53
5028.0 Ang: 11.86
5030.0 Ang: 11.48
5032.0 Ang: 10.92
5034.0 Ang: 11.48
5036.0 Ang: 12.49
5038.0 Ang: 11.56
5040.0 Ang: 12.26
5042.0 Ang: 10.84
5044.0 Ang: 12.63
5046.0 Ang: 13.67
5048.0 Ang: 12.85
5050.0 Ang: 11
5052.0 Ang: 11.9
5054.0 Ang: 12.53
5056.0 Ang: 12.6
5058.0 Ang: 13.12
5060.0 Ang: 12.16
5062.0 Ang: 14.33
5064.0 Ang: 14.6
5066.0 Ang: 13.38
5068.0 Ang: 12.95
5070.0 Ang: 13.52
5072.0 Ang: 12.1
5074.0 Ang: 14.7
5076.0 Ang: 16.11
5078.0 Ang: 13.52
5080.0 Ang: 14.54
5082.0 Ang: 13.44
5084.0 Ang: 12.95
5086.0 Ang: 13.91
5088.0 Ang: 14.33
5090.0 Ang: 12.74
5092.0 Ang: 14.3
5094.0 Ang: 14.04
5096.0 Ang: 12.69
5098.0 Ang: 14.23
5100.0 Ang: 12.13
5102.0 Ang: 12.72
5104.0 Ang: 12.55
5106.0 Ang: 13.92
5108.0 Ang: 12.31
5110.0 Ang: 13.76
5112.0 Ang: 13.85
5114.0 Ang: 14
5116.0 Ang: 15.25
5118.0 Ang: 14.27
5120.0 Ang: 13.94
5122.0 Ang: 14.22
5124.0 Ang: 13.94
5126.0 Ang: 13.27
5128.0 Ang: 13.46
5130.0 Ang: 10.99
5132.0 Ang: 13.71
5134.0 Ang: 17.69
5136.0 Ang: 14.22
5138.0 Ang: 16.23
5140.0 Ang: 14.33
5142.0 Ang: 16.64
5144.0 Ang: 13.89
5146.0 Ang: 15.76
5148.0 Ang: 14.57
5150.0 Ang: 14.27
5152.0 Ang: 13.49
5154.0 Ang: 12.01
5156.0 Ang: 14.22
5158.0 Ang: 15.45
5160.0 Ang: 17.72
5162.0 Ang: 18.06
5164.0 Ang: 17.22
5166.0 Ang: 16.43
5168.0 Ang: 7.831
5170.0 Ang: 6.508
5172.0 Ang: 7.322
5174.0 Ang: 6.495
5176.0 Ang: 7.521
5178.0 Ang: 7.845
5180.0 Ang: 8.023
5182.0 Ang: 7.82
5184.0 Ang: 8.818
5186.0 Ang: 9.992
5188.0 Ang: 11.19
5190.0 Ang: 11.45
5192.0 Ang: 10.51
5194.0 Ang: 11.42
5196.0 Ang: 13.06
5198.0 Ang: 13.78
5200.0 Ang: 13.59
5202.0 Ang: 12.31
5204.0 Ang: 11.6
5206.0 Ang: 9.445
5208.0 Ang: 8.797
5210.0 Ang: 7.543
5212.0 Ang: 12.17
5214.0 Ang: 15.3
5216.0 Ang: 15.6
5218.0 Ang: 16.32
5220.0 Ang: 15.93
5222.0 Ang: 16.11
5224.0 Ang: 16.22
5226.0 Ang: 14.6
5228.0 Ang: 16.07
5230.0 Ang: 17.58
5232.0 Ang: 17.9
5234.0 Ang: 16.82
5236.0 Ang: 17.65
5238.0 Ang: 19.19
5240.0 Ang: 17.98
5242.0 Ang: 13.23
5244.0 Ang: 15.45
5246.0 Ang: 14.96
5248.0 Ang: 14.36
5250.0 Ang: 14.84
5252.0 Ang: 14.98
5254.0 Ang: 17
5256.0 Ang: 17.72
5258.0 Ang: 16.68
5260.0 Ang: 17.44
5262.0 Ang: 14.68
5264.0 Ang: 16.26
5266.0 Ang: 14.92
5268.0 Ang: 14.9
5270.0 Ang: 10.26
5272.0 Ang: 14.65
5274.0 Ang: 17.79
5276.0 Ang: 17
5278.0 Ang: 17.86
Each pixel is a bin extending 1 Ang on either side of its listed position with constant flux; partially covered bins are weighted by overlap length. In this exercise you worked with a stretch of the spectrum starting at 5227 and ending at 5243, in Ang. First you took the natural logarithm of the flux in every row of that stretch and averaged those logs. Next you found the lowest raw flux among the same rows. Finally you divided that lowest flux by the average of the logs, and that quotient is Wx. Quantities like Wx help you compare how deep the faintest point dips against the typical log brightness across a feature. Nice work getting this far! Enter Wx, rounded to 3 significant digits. 4.67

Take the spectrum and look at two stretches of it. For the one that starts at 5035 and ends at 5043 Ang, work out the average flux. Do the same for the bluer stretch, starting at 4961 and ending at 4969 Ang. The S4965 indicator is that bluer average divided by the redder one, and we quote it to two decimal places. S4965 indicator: 0.75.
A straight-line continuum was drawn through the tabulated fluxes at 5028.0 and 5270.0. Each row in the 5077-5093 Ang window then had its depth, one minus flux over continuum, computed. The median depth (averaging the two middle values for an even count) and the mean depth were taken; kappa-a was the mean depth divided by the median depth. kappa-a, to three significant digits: 1.01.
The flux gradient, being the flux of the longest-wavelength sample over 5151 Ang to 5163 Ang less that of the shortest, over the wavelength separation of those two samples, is 0.46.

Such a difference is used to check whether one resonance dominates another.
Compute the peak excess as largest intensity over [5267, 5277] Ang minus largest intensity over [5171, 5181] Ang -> 9.8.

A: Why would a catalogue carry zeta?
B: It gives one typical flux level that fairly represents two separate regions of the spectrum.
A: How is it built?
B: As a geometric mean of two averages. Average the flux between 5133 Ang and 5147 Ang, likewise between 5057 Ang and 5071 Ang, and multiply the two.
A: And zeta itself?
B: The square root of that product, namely 14.4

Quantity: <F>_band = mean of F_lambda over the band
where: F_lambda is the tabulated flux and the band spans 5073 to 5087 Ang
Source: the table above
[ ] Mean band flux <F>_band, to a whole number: 14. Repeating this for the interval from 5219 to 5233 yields 16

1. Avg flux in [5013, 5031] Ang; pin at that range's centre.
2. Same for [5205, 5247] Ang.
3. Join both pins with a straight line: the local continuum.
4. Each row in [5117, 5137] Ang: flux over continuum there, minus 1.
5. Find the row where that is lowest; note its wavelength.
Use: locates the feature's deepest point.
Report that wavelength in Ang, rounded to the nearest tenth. 5130.0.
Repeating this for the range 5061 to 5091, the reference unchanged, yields 5072.0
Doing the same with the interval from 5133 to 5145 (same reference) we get 5144.0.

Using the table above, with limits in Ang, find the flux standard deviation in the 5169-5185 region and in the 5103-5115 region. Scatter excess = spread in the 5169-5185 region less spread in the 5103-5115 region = 0.0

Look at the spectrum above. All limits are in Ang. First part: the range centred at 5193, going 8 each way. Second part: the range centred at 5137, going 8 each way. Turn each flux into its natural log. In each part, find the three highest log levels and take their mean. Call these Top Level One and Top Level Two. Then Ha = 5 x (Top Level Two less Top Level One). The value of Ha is 1.12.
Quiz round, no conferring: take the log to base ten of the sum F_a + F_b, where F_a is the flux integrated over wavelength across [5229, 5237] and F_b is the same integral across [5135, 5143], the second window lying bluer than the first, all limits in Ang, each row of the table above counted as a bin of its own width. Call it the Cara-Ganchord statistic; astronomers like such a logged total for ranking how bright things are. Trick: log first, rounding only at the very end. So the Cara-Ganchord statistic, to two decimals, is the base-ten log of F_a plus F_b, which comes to 2.42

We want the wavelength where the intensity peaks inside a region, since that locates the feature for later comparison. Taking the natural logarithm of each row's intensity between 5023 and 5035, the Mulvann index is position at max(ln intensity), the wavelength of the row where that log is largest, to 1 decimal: 5028.0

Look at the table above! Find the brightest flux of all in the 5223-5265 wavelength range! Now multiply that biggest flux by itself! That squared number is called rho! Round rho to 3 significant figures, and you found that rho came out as 368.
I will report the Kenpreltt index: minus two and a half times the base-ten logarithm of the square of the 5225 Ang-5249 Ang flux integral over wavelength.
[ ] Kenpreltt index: -13.0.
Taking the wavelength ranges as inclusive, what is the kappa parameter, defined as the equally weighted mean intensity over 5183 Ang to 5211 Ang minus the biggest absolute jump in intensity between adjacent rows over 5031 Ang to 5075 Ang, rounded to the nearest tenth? 8.4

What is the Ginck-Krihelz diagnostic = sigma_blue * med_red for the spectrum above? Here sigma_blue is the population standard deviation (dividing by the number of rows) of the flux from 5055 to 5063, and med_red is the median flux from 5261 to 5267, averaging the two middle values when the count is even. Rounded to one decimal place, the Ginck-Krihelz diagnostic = 12.1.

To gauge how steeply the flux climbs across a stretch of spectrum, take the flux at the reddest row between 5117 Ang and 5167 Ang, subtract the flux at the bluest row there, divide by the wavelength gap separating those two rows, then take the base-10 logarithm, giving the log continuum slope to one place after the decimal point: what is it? -1.3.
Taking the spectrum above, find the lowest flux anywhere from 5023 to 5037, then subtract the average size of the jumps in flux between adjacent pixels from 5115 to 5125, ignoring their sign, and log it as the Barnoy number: 10.1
